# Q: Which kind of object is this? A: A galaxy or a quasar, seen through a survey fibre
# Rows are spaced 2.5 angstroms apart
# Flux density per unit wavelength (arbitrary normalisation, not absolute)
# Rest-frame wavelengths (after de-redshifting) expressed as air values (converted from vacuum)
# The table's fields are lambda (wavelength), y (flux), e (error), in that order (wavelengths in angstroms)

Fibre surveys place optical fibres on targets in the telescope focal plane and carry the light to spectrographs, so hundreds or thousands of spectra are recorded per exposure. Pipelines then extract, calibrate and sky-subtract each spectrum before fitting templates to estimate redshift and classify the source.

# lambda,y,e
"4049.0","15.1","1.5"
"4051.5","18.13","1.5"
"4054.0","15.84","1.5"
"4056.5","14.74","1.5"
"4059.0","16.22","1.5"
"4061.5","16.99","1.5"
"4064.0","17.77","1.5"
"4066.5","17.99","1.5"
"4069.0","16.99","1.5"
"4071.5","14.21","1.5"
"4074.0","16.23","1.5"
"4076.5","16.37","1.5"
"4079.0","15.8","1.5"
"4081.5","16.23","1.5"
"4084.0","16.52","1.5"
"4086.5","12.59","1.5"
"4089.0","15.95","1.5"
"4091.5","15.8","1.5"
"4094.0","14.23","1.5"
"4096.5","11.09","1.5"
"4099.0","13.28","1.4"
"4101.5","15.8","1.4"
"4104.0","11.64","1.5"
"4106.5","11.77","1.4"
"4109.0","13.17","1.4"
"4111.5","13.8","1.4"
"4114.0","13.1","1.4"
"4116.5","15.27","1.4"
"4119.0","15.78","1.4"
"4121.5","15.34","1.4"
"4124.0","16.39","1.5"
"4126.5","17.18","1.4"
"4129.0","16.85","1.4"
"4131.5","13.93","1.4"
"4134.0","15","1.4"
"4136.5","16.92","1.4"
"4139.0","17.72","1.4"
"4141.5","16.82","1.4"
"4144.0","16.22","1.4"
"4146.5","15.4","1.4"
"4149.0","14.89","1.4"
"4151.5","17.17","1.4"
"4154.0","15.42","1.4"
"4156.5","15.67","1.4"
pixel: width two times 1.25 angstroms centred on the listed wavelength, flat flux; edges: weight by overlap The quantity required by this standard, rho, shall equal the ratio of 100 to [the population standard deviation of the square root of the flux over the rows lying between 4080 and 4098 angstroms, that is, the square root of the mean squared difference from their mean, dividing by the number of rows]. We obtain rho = 385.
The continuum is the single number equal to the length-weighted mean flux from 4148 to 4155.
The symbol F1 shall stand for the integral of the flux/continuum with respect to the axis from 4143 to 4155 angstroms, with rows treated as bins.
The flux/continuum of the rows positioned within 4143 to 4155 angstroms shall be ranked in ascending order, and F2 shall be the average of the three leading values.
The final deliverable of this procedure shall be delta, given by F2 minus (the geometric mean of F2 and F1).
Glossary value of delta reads -2.43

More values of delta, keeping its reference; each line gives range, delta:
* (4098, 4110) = -1.99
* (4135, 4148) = -2.70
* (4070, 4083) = -2.57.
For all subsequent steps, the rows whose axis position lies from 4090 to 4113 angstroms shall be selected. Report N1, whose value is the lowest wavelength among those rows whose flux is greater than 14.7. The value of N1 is 4091.5 angstroms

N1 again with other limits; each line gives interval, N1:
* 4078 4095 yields 4079.0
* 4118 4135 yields 4119.0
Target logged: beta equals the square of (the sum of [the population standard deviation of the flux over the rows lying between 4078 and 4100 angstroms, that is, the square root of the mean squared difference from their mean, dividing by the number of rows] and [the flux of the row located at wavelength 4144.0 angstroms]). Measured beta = 325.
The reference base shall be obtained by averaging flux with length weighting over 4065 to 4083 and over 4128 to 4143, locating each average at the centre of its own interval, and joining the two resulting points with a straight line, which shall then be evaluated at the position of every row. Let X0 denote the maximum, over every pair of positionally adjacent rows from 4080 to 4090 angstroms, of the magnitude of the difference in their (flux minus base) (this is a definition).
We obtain 3.93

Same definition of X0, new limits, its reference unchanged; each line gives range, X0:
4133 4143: 1.92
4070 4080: 2.02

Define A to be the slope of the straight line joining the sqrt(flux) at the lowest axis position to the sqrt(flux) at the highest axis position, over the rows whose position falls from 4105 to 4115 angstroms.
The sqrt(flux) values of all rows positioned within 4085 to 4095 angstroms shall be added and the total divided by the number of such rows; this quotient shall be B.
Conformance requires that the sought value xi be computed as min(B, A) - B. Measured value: -3.80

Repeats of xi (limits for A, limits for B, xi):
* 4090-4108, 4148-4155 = -4.01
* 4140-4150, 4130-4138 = -3.94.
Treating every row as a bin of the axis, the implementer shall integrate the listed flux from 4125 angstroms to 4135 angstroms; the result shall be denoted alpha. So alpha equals 158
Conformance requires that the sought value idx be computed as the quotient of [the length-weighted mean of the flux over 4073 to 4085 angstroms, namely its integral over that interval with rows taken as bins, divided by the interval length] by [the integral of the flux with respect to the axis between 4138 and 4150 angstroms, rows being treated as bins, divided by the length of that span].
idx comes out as 1.00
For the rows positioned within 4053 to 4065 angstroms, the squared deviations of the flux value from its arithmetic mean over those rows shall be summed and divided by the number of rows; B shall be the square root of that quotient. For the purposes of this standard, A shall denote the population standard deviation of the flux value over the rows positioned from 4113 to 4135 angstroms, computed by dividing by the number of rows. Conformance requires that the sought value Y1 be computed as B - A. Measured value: -0.22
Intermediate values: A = 1.25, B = 1.03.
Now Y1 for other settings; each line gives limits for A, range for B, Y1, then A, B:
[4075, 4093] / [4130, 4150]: -0.07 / 1.26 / 1.19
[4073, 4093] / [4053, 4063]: -0.38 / 1.20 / 0.81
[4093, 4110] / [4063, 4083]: -0.42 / 1.53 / 1.12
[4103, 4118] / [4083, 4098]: 0.73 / 1.23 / 1.96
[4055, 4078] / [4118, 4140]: -0.05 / 1.19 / 1.14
